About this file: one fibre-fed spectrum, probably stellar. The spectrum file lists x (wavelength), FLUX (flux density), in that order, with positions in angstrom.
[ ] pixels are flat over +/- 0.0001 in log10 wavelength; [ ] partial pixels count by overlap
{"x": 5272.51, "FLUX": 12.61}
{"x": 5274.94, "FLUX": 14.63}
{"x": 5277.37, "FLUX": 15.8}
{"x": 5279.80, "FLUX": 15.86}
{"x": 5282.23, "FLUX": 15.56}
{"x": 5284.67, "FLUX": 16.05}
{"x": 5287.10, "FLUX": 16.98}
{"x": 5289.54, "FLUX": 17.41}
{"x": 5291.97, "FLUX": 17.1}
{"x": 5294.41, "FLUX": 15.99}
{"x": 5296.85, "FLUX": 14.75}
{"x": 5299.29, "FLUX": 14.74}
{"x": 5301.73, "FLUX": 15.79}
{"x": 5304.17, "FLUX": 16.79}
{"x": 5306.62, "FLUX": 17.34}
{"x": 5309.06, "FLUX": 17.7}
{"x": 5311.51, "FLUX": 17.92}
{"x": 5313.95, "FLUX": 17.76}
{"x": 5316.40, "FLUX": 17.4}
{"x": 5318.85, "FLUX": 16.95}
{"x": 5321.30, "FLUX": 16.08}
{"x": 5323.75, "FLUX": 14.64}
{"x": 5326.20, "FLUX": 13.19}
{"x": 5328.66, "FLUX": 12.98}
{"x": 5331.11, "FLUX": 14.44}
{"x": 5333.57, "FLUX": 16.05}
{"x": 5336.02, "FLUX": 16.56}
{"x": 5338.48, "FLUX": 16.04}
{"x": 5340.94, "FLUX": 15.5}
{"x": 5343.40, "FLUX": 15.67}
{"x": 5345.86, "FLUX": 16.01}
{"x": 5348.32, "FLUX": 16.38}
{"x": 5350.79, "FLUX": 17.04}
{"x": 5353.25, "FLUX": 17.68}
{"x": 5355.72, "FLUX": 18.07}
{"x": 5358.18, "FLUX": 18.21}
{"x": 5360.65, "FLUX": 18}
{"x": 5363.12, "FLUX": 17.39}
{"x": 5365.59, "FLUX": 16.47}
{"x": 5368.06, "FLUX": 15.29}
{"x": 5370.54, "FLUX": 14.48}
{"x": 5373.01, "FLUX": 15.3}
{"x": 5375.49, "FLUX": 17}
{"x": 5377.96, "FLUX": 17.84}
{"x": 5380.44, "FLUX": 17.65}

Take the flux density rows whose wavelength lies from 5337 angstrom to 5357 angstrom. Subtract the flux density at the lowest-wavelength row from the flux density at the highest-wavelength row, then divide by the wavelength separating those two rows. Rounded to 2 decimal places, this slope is 0.12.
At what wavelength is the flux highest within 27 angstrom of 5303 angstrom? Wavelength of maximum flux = 5311.51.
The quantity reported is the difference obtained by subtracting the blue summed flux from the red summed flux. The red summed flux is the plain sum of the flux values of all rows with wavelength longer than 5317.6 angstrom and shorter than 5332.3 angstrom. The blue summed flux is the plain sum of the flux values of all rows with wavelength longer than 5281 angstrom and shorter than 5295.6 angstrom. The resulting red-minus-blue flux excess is -11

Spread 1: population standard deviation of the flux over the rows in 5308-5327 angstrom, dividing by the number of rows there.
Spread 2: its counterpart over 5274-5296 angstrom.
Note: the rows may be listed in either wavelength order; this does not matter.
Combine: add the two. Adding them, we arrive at 2.43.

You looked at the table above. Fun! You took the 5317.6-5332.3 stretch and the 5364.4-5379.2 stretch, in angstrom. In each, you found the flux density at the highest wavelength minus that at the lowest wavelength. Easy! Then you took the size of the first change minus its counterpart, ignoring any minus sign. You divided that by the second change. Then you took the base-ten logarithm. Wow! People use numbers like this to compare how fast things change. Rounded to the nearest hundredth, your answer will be 0.45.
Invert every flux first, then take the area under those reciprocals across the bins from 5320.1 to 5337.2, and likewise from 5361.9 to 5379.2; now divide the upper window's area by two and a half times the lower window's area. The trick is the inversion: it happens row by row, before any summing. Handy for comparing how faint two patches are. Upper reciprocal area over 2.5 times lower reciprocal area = 0.37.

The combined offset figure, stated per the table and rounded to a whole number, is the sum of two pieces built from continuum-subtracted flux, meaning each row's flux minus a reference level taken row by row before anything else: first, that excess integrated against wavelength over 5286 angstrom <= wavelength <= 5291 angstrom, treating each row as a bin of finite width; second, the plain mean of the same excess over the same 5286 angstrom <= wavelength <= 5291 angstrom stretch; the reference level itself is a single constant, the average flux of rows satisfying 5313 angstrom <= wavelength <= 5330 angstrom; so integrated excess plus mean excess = 10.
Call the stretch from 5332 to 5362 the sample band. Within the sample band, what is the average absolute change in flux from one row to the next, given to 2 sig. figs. 0.41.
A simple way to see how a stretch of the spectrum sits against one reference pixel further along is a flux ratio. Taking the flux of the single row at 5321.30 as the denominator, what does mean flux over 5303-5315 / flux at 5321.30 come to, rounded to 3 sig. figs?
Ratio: 1.09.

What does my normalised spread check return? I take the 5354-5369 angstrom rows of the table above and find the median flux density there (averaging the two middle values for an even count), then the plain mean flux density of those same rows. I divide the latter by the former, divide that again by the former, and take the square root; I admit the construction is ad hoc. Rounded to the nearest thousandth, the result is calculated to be 0.235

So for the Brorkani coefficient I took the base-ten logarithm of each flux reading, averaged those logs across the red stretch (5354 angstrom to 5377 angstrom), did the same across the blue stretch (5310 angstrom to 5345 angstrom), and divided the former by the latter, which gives 1.02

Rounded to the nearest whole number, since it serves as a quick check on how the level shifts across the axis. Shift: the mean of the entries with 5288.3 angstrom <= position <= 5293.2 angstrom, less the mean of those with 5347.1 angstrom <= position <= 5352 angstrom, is 1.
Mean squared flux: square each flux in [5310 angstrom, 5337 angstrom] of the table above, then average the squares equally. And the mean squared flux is 253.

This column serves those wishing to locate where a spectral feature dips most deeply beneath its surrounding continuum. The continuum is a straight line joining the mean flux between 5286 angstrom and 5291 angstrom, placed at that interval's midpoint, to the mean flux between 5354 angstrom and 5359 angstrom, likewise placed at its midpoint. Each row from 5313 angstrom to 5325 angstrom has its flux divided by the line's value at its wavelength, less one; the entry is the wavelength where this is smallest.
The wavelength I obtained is 5323.75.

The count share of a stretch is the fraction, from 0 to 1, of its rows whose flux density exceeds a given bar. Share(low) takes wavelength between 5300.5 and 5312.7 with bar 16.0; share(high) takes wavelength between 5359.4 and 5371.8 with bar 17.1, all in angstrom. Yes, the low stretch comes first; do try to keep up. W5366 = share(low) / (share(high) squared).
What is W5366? 5.0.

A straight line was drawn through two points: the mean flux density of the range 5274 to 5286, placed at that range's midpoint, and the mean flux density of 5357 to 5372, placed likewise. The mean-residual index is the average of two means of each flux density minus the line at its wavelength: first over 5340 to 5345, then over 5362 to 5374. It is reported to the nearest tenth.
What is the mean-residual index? -0.8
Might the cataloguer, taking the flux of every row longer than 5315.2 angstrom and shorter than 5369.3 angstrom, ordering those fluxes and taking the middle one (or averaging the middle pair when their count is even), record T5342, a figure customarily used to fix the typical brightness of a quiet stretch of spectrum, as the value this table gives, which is 16.2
